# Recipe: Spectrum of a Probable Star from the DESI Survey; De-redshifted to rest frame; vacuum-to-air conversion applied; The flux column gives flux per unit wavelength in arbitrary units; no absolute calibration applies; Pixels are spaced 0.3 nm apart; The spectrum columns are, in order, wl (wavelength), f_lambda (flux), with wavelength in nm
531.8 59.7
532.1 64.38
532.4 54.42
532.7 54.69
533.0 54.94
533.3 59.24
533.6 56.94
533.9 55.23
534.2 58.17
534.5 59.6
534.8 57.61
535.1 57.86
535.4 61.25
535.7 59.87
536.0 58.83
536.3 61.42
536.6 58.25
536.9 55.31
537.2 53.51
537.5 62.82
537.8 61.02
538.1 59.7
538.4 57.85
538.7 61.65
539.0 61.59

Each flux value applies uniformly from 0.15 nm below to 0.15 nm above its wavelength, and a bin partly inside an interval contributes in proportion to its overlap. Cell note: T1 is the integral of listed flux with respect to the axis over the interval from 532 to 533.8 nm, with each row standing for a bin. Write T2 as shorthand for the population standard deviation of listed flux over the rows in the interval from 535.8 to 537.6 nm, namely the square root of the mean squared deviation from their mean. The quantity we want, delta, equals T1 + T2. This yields 106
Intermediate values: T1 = 103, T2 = 3.2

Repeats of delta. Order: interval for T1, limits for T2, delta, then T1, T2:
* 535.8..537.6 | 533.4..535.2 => 106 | 105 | 1.3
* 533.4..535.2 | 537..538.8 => 107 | 104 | 3.1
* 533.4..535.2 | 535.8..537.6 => 107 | 104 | 3.2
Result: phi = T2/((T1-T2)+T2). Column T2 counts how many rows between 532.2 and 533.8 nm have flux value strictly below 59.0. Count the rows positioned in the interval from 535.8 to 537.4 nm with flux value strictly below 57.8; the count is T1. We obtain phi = 2.0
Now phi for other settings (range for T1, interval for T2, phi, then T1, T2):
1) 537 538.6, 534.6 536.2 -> 3.0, 1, 3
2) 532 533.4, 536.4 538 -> 1.0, 3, 3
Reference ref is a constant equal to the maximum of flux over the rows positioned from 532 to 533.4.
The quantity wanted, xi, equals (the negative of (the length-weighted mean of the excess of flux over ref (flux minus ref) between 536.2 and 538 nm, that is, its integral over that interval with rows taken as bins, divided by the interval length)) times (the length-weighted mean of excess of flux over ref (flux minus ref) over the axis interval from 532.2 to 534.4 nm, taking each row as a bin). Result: -45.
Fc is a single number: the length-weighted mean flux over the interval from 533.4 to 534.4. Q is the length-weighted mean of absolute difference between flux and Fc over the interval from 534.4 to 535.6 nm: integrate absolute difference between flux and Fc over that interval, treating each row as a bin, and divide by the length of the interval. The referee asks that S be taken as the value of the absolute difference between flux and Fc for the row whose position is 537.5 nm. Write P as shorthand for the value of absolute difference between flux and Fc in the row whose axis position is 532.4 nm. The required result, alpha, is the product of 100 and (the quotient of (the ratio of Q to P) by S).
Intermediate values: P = 2.6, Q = 2.0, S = 6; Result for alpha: 14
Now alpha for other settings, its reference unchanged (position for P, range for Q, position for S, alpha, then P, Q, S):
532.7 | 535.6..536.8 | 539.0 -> 23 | 2.4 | 2.5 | 5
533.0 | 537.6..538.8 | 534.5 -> 57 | 2.1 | 3.1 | 3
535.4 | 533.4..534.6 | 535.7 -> 12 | 4.2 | 1.4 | 3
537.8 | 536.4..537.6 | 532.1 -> 10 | 4.0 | 3.0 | 7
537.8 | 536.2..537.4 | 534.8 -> 123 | 4.0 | 2.8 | 1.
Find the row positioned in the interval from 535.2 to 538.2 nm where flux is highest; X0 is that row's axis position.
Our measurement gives 537.5 nm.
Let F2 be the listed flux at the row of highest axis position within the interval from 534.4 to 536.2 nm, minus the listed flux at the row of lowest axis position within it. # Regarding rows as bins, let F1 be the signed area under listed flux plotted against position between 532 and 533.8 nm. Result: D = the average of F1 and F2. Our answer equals 51.1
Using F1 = 103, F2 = -1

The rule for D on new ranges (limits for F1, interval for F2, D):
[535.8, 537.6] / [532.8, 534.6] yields 54.8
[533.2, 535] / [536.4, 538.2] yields 52.7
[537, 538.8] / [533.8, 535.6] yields 56.3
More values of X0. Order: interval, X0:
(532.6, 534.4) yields 533.3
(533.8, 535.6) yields 535.4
